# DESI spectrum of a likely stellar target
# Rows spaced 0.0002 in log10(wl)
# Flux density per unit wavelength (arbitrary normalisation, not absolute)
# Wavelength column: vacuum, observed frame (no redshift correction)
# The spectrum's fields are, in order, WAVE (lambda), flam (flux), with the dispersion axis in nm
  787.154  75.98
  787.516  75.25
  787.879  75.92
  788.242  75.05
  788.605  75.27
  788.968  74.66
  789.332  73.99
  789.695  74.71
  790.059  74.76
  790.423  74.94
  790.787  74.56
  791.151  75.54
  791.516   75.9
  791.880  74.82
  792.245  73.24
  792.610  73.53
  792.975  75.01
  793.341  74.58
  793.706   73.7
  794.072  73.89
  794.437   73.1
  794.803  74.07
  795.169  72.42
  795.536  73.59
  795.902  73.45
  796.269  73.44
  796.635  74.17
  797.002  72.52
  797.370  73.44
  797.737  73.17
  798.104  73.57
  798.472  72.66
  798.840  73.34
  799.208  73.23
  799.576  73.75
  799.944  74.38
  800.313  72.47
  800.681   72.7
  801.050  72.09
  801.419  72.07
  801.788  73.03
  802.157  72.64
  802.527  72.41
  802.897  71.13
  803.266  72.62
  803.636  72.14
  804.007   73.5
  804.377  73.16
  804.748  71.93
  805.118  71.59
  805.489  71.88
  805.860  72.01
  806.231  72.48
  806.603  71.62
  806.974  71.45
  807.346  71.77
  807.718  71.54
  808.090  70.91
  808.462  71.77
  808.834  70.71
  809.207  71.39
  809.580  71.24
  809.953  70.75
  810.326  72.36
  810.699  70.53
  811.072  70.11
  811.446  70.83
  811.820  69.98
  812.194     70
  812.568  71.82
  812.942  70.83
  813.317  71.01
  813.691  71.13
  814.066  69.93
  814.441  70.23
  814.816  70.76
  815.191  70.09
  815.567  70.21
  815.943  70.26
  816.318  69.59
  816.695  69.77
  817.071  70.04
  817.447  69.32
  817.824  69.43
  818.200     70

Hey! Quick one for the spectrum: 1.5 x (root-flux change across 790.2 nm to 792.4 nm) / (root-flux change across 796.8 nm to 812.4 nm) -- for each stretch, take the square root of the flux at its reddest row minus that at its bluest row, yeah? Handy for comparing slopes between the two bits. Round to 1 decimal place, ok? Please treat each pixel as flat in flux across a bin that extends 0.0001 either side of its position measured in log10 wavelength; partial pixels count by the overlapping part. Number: 1.0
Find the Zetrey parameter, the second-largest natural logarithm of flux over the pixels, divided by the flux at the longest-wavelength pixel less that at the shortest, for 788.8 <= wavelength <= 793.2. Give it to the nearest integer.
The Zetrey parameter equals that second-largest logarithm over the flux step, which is 12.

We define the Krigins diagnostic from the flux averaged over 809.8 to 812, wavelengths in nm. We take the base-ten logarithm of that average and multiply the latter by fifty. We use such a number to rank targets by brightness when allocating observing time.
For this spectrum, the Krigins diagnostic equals 92.5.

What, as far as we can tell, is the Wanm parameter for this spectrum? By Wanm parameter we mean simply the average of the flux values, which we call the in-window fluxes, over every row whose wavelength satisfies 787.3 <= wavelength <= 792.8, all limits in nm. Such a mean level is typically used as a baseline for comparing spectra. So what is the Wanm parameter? 74.8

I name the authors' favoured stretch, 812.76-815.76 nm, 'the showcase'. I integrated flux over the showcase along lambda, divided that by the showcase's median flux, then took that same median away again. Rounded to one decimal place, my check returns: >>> -67.5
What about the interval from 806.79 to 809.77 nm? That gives -68.4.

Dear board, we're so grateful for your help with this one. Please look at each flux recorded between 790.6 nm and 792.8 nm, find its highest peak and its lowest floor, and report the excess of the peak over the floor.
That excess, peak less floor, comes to 2.7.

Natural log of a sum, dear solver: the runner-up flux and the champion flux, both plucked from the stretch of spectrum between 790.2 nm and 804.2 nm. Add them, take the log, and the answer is 5.02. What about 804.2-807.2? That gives 4.98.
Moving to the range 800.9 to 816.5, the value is 4.99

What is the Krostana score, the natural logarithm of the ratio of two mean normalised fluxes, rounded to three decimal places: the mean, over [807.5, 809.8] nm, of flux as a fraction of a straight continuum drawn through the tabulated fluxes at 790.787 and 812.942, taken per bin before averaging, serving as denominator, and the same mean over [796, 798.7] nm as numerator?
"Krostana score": 0.002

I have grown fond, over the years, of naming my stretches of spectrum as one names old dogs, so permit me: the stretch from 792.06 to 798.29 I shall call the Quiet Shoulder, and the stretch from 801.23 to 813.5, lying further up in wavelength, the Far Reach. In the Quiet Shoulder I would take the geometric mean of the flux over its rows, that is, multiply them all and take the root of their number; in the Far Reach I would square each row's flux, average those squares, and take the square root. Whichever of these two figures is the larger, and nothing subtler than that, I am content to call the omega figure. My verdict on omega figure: 73.6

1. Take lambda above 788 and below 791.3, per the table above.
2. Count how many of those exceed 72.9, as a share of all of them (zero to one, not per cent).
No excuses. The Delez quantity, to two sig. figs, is 1.0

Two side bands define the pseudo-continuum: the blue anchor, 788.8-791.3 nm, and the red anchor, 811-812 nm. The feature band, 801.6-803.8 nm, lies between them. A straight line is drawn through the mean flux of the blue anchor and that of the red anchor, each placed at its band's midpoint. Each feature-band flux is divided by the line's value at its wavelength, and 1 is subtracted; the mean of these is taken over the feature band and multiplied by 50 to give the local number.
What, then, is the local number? 0.15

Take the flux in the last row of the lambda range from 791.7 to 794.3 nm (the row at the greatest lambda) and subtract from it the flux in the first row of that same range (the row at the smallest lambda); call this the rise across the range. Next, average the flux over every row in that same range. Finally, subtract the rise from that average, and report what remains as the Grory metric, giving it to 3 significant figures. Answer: 75.0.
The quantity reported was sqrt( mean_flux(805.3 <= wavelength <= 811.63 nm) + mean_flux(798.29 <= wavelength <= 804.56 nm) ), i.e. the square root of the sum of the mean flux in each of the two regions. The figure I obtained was 12.0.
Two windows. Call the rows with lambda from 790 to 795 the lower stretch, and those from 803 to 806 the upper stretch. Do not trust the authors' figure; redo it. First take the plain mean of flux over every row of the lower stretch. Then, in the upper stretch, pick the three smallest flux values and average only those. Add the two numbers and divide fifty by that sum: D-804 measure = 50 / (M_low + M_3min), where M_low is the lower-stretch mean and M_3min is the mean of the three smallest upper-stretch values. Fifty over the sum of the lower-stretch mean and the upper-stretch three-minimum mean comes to 0.342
